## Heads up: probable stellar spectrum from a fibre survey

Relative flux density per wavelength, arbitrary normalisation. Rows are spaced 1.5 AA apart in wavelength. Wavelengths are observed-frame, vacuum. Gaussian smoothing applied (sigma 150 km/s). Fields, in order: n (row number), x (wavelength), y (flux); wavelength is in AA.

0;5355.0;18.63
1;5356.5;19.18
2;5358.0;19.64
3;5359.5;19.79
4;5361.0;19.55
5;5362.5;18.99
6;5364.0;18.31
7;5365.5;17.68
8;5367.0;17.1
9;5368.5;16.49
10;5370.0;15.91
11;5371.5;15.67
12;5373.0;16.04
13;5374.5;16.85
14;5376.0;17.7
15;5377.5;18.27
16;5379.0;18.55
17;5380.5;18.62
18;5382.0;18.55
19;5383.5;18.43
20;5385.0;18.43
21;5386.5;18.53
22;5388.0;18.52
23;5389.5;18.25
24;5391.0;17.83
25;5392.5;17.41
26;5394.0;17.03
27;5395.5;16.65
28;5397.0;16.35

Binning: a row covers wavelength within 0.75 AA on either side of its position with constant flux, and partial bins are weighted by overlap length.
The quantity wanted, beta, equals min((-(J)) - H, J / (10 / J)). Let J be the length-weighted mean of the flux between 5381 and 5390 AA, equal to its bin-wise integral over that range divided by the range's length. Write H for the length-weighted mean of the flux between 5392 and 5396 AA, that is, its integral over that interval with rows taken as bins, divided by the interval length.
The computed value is -35.5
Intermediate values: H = 17.0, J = 18.5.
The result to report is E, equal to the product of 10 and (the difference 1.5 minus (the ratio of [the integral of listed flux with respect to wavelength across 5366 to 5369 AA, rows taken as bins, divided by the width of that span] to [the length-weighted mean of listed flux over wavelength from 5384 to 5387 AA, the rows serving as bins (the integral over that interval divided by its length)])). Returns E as 5.9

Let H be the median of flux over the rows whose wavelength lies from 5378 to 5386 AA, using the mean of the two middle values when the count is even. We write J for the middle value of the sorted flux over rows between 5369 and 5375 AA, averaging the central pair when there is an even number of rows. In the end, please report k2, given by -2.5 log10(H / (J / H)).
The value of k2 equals -3.33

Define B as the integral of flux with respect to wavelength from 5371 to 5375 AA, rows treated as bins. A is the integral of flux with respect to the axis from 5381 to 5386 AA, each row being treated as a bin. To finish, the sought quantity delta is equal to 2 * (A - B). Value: 55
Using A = 92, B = 65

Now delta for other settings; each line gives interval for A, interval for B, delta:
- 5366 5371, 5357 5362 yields -31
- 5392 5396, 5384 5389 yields -49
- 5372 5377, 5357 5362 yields -27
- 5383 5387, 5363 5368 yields -29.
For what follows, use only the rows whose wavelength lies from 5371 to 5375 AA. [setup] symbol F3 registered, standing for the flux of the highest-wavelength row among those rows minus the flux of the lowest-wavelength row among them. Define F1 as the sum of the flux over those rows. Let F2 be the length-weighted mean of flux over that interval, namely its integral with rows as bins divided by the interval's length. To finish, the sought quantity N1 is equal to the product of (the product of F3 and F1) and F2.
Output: 927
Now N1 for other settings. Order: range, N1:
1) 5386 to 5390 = -286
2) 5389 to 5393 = -801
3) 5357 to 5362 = -104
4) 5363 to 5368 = -1137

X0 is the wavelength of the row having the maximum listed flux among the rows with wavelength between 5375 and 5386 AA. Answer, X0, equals 5380.5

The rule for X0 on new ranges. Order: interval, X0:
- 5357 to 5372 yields 5359.5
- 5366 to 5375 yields 5367.0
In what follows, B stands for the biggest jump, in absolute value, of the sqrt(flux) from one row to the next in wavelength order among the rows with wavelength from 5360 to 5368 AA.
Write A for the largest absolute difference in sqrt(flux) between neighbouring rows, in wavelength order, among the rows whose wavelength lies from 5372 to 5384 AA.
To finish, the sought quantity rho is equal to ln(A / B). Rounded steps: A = 0.102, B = 0.079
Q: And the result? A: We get 0.3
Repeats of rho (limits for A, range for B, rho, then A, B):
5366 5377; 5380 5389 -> 2.0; 0.102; 0.014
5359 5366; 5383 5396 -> 0.5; 0.079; 0.050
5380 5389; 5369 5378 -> -2.0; 0.014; 0.102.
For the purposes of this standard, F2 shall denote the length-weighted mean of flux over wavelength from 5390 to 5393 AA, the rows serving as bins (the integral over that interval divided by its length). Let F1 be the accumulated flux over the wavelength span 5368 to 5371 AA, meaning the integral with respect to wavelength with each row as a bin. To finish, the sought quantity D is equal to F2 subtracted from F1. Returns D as 31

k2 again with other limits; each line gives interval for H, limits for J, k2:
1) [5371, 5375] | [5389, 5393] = -2.90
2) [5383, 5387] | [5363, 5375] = -3.27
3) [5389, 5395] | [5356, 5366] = -3.02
